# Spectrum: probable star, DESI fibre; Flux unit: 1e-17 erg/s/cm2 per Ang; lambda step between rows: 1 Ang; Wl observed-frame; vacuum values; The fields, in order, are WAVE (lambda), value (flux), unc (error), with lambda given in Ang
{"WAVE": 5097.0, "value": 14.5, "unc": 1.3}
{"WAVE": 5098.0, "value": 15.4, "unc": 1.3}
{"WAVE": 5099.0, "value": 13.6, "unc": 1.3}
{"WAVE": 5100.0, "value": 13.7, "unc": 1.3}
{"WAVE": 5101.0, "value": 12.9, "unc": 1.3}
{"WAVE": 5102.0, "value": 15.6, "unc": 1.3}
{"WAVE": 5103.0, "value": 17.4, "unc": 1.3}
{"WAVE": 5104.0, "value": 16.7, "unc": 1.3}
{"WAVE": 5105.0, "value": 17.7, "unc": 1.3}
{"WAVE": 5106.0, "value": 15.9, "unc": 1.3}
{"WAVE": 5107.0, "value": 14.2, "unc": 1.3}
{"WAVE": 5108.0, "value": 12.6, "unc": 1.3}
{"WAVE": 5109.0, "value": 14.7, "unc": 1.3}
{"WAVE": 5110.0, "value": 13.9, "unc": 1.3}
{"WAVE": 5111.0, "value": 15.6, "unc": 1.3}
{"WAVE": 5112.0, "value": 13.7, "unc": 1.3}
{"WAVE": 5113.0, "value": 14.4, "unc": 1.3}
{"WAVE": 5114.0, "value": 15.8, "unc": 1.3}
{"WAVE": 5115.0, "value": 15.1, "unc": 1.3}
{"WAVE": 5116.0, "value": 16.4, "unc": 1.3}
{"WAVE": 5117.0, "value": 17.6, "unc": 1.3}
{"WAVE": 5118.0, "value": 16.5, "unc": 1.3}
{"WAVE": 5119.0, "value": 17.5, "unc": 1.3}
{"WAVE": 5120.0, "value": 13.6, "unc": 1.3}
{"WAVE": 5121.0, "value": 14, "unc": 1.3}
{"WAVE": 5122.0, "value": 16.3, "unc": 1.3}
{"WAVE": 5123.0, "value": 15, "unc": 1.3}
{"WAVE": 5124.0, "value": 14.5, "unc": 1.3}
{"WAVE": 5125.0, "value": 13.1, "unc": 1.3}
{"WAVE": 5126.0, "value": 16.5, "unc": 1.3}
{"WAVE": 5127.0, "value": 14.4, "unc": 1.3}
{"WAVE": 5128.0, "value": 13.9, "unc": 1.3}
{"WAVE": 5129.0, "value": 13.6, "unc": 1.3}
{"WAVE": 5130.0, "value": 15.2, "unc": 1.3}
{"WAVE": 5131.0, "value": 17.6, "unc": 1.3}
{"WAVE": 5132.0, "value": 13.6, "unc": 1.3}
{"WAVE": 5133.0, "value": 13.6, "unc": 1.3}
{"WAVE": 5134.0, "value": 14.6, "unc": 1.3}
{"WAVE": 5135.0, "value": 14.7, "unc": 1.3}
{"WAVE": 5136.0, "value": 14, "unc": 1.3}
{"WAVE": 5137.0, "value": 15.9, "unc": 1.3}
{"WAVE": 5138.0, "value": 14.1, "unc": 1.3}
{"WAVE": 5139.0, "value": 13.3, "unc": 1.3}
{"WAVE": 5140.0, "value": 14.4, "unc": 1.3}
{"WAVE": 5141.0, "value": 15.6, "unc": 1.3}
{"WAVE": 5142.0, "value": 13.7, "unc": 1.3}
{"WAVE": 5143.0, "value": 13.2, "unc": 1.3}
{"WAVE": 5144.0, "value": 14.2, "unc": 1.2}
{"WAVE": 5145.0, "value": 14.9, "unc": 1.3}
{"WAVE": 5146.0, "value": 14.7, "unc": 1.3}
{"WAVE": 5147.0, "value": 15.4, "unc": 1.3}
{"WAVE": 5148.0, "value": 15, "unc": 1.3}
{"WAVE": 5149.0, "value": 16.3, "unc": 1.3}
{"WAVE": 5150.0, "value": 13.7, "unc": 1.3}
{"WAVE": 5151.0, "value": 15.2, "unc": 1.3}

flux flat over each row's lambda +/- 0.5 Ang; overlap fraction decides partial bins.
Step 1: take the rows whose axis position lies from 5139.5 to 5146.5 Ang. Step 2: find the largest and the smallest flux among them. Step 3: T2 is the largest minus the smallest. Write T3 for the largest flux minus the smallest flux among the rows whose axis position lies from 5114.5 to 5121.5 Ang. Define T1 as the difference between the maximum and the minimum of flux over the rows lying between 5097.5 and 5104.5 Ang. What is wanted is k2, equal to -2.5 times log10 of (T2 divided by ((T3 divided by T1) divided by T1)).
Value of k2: -2.7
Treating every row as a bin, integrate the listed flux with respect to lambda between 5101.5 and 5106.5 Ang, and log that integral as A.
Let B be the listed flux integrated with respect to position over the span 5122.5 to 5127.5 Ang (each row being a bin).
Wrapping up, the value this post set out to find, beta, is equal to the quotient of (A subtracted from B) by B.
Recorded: -0.13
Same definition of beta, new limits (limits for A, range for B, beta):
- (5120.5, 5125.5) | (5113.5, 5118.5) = 0.10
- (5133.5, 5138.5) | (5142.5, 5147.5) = -0.01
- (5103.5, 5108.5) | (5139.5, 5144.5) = -0.08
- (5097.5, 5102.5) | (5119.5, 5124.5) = 0.03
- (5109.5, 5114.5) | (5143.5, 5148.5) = 0.01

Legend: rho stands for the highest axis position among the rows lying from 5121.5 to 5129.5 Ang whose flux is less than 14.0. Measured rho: 5129.0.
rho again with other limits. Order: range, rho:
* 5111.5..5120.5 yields 5120.0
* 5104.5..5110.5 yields 5110.0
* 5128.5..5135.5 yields 5133.0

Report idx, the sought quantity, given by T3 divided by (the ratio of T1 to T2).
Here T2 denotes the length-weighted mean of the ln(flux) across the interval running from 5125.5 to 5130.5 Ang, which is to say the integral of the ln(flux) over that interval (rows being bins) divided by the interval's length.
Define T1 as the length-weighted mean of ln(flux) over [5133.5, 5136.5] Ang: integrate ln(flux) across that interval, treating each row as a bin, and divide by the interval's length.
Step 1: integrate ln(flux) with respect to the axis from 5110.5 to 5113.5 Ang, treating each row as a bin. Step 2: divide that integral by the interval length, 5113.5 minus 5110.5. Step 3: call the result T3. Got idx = 2.69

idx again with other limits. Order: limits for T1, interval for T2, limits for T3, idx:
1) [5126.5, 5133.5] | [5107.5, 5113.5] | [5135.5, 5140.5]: 2.63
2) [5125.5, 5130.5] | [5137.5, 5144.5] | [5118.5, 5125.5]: 2.65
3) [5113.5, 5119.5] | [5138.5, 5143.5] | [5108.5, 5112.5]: 2.52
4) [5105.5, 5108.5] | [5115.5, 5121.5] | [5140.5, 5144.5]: 2.76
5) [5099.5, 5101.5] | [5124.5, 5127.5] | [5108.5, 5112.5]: 2.77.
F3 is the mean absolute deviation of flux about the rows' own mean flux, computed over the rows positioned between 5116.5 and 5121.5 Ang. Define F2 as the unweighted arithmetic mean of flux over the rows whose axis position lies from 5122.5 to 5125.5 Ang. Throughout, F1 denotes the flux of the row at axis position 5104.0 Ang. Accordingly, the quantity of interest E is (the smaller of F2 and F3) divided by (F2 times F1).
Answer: 0.0069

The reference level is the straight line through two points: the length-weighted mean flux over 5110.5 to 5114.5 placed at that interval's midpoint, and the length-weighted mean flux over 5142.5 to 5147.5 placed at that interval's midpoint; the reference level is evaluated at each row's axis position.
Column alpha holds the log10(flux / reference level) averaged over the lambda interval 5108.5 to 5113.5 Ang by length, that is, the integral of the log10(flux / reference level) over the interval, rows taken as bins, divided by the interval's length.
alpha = -0.013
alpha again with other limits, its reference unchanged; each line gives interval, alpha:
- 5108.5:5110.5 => -0.018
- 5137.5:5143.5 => -0.015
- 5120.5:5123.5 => 0.009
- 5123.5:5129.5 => -0.012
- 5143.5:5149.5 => 0.018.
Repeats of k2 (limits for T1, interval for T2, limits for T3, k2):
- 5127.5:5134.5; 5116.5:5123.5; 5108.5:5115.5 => -3.7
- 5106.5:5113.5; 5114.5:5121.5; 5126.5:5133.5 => -2.4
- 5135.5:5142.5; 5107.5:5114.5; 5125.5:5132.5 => -1.8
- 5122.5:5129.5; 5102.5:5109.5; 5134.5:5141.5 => -3.4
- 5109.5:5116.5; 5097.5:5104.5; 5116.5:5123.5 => -2.3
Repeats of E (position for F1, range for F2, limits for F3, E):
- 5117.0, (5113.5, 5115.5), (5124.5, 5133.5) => 0.0045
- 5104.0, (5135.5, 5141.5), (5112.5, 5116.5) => 0.0028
